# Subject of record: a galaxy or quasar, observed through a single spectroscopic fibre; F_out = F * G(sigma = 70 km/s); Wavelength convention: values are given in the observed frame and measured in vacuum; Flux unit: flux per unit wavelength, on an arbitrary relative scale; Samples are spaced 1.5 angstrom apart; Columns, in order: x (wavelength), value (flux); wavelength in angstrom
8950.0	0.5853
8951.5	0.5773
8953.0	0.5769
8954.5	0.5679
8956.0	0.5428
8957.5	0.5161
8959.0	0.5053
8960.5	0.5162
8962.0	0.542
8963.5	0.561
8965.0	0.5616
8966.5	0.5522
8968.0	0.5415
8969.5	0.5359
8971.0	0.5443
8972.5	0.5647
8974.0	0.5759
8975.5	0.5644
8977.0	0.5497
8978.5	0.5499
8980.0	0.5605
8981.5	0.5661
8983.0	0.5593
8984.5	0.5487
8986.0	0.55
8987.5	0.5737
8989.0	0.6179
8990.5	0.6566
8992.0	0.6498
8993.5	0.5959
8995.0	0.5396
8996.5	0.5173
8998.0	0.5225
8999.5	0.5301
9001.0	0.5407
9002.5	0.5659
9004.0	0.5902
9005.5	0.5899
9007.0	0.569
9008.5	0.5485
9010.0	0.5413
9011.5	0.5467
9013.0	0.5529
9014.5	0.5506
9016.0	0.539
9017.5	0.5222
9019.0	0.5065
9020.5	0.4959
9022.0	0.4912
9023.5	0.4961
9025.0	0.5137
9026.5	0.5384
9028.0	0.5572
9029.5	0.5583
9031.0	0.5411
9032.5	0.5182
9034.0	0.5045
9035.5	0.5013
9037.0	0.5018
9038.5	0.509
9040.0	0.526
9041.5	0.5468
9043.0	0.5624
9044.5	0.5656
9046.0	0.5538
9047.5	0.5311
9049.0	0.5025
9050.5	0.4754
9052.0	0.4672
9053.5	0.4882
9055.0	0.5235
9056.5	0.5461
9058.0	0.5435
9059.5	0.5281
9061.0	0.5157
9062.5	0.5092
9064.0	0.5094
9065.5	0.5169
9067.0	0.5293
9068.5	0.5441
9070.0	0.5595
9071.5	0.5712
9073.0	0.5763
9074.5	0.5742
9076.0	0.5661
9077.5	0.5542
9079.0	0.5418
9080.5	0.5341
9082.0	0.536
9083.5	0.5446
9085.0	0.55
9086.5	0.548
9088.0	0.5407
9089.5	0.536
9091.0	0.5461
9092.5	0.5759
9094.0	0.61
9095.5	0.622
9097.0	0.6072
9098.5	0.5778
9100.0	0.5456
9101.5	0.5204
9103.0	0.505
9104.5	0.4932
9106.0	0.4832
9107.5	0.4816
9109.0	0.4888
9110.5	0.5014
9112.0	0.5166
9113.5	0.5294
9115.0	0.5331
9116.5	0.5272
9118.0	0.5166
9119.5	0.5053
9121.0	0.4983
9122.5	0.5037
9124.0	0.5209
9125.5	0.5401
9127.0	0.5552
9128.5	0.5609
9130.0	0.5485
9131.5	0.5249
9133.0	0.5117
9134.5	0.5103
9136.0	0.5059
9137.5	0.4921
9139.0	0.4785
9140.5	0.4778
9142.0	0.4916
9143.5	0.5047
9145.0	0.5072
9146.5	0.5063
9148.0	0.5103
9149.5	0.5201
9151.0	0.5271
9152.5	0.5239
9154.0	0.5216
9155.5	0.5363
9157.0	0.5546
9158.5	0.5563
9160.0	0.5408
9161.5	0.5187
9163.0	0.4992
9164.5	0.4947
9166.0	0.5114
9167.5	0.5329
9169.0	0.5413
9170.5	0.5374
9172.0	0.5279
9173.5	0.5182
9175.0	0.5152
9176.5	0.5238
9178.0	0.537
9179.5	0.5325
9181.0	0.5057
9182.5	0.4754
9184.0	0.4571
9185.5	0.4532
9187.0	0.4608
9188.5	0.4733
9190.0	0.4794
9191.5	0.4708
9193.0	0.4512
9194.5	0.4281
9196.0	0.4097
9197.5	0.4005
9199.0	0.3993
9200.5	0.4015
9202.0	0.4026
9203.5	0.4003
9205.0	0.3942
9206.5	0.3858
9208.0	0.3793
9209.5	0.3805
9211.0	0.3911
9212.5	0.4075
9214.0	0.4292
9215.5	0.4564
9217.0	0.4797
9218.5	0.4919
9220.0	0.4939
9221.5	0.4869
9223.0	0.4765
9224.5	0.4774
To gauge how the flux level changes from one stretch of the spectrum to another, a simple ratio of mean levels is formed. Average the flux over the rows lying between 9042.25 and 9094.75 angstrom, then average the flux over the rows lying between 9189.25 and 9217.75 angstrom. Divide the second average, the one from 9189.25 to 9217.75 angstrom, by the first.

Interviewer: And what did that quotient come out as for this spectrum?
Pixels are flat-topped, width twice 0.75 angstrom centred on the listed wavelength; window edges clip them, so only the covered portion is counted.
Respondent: 0.78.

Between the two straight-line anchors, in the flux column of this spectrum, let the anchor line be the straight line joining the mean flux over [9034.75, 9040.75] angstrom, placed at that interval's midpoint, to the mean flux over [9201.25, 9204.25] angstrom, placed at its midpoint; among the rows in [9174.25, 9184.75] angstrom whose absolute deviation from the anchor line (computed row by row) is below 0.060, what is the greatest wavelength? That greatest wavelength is 9184.0 angstrom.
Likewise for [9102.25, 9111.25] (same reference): 9110.5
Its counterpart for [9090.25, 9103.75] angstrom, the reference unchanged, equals 9103.0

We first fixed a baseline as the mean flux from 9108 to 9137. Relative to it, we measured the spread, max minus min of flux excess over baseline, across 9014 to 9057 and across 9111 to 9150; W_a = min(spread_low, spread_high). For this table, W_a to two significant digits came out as 0.083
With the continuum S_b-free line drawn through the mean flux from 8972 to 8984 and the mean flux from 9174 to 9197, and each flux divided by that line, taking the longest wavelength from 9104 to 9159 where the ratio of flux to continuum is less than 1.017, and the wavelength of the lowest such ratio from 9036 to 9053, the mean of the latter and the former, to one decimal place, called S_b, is 9097.0 angstrom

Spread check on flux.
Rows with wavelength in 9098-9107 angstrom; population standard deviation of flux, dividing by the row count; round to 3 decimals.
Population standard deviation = 0.032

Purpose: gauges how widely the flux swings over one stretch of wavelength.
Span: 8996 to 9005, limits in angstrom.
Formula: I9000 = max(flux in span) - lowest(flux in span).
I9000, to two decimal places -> 0.07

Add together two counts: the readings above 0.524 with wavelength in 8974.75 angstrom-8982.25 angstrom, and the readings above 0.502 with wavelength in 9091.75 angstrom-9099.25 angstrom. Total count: 10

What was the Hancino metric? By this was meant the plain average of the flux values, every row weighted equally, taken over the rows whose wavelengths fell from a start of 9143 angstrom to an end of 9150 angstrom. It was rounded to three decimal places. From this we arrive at 0.510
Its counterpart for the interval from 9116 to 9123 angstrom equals 0.510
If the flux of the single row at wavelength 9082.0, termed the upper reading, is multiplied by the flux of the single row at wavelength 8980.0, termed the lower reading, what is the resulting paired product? 0.300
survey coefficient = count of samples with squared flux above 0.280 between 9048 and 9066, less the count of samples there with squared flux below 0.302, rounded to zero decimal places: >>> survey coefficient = -10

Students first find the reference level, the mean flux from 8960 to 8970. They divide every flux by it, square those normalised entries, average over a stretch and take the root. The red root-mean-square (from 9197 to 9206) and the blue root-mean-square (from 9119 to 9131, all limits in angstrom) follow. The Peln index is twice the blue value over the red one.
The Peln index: 2.65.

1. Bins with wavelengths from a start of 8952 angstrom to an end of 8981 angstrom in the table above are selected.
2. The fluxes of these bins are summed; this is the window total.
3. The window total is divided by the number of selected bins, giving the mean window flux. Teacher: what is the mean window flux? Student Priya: 0.549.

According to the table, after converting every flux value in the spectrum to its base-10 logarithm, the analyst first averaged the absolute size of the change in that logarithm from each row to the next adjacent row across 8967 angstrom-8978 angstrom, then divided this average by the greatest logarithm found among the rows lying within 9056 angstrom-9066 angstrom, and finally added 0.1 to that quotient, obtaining 0.064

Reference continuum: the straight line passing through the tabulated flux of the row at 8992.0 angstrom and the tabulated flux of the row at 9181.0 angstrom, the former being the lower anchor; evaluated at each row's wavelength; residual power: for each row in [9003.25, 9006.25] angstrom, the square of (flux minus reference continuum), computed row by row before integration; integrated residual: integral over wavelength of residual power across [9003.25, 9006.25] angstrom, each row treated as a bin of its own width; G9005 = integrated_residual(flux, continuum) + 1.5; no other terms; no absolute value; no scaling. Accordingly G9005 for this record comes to 1.51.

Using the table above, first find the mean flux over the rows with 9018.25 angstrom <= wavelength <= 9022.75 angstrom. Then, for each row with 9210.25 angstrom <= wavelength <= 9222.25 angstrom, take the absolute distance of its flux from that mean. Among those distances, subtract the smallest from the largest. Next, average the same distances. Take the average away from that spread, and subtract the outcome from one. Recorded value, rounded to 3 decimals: 0.940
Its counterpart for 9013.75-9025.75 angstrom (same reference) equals 0.968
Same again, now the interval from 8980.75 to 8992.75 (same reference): 0.984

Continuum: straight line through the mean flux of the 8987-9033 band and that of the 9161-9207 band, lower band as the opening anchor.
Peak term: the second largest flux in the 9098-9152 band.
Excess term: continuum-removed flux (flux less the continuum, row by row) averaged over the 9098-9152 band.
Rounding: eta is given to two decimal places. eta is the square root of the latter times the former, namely 0.09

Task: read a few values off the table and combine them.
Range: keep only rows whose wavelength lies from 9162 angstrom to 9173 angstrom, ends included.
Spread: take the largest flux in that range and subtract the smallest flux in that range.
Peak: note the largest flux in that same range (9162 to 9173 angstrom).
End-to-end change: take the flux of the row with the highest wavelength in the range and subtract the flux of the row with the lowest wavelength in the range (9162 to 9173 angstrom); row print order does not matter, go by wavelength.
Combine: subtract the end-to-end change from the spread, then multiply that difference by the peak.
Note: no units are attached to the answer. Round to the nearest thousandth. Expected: 0.010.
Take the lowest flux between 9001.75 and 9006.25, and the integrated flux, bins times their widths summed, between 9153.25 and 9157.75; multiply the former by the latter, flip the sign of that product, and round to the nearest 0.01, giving -1.37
